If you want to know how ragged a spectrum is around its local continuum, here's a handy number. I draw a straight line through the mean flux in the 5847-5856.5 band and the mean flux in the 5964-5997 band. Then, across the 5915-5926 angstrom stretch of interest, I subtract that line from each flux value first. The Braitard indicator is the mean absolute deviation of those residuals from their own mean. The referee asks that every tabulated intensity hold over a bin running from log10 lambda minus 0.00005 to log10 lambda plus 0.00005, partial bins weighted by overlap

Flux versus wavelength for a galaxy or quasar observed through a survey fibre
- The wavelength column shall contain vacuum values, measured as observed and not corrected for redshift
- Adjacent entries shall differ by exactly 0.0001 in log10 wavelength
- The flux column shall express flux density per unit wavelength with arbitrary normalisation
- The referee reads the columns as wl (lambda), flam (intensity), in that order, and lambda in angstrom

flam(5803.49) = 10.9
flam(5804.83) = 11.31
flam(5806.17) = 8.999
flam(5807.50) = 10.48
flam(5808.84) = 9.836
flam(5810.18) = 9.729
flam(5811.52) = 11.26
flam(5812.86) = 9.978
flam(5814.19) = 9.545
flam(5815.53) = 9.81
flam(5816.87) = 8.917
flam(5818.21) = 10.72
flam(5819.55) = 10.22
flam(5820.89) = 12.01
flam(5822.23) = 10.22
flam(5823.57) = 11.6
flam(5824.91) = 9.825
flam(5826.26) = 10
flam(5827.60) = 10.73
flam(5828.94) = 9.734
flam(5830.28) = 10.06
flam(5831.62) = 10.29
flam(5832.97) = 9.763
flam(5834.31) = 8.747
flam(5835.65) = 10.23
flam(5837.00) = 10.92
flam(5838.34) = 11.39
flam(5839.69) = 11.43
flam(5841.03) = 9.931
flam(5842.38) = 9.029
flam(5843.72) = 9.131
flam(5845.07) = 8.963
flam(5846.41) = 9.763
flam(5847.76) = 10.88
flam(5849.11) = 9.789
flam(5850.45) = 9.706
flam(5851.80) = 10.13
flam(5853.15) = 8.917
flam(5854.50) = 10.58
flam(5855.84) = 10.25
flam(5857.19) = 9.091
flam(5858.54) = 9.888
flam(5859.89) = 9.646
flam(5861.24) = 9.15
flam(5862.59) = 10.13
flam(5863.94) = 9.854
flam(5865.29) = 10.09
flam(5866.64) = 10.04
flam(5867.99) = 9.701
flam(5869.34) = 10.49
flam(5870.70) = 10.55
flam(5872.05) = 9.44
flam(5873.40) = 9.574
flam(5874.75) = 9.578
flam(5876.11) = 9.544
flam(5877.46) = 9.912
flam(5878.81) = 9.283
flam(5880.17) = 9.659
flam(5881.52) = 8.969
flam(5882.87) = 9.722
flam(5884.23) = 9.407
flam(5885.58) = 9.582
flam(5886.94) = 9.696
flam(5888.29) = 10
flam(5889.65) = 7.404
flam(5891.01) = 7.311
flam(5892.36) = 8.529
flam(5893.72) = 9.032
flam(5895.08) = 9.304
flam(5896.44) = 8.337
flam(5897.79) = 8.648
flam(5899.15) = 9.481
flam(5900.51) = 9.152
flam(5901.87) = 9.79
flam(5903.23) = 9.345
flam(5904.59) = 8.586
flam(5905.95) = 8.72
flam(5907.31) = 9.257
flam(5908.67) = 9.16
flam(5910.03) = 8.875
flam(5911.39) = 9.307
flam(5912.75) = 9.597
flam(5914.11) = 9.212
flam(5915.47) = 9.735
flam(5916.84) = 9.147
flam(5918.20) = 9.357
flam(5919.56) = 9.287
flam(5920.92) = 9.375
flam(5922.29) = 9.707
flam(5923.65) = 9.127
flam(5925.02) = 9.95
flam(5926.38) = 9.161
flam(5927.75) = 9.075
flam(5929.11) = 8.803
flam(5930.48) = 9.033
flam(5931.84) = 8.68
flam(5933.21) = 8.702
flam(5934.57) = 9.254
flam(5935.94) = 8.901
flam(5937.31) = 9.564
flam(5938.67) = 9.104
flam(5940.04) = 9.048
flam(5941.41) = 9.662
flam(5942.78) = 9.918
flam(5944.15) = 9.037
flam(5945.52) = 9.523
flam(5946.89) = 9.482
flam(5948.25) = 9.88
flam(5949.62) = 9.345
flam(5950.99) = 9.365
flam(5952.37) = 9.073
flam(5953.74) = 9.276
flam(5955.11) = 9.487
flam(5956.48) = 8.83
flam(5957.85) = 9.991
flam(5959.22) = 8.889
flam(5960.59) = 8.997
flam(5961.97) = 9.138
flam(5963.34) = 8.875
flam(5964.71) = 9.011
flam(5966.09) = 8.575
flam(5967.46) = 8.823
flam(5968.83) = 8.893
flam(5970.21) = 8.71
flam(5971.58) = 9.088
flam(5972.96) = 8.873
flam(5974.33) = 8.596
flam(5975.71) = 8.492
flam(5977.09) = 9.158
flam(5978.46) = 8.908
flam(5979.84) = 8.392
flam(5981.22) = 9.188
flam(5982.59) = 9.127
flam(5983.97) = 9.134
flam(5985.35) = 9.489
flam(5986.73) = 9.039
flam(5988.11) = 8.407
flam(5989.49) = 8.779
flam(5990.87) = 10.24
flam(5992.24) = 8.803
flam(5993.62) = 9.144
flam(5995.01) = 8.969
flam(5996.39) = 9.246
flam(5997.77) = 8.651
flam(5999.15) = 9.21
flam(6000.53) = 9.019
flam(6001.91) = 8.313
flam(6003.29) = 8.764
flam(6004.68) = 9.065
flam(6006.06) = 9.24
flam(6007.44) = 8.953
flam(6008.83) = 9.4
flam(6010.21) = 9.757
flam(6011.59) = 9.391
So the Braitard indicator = 0.26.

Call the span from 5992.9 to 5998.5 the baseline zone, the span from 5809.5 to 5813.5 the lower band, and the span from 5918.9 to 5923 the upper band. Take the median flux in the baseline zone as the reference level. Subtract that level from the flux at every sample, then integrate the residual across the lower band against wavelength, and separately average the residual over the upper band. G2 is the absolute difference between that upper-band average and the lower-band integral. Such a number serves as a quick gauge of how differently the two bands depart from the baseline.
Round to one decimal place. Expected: 4.7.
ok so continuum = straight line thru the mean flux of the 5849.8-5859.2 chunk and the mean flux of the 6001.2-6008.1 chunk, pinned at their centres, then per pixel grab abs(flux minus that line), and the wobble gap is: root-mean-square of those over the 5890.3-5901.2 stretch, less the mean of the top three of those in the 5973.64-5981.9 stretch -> 0.50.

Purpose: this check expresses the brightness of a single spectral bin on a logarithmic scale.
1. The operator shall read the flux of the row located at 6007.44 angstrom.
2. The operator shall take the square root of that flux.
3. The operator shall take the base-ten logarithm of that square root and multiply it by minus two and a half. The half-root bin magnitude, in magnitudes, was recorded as -1.19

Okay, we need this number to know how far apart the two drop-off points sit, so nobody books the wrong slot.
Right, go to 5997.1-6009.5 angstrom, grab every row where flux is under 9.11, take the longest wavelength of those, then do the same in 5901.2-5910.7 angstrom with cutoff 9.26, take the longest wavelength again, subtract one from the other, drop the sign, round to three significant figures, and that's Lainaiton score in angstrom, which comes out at 97.4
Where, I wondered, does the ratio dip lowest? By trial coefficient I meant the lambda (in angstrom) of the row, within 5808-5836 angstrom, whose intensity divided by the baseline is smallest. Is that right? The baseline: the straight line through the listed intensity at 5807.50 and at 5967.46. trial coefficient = 5834.31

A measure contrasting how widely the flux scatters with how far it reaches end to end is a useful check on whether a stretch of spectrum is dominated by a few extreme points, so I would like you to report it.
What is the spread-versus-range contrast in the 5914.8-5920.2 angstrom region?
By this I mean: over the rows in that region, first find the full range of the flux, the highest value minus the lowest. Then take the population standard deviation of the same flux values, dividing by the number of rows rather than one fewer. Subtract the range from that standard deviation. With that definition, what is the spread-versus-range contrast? -0.37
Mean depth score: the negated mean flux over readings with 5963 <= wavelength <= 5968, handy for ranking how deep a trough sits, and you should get -8.82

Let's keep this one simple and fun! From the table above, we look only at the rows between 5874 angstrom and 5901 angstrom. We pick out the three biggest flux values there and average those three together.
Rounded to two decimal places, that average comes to 9.88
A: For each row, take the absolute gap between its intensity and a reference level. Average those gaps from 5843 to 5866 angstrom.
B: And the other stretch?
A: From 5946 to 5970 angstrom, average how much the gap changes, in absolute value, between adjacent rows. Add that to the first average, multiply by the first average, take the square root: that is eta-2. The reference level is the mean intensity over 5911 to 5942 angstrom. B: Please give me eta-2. 0.73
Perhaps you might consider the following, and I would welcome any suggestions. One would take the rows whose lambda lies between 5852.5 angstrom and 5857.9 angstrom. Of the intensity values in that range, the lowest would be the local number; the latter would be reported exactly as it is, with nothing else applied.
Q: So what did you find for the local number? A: 8.917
